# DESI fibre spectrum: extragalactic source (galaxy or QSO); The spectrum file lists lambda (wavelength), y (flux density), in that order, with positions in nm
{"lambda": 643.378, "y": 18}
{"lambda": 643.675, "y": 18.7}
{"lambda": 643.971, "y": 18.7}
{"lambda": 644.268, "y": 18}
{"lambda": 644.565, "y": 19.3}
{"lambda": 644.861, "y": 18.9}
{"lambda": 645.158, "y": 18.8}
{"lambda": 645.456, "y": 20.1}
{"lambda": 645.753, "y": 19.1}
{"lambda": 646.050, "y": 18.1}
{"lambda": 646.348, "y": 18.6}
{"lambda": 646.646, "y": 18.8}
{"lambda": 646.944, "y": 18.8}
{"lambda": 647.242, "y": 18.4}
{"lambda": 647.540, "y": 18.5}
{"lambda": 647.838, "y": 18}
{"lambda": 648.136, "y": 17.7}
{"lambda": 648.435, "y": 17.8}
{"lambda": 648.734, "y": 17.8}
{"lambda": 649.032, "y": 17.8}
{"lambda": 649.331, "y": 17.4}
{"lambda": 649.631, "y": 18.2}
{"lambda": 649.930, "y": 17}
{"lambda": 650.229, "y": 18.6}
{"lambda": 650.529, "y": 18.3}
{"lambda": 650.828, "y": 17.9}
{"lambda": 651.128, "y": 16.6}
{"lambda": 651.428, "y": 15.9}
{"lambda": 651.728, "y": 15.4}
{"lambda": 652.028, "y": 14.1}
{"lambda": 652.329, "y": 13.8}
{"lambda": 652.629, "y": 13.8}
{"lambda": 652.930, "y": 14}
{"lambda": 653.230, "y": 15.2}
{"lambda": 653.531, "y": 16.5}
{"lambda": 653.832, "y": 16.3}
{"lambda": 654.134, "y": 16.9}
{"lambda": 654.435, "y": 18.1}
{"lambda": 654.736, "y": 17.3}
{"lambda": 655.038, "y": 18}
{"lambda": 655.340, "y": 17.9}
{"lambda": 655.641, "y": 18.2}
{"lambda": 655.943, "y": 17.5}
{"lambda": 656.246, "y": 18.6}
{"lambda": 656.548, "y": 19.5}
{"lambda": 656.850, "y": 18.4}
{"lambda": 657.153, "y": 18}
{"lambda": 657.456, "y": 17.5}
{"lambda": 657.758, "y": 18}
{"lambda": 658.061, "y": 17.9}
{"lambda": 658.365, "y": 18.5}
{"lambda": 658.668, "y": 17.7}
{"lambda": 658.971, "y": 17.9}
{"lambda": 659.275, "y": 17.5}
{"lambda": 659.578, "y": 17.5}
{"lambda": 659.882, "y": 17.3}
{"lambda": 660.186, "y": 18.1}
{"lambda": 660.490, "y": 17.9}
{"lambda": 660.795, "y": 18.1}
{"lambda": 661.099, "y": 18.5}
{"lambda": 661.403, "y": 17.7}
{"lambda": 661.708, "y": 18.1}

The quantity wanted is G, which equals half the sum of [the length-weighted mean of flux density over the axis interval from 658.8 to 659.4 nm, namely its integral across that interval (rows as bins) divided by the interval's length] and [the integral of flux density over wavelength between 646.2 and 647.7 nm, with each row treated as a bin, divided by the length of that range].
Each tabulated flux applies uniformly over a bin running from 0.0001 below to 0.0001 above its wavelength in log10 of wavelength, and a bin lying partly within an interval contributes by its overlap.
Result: 18.2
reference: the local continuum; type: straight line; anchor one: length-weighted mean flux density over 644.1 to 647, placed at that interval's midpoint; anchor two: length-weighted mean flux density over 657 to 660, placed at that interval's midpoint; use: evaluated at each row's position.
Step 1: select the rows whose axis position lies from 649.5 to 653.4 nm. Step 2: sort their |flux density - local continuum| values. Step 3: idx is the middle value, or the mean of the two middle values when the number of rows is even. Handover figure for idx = 2.5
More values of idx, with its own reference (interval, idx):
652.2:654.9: 1.9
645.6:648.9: 0.3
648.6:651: 0.6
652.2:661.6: 0.5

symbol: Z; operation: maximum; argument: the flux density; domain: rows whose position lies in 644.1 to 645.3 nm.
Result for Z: 19.3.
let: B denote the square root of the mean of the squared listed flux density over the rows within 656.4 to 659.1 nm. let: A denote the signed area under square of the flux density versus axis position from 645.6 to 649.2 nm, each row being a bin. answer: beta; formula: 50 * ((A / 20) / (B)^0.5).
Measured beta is 706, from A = 1204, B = 18.2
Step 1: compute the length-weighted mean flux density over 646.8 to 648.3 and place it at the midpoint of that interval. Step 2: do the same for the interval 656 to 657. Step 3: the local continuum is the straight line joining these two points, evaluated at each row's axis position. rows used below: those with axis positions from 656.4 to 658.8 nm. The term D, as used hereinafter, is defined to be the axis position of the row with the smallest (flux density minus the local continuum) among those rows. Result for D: 657.456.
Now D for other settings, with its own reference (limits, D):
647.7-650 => 649.930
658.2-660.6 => 659.882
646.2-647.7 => 647.242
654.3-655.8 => 654.736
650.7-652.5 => 652.329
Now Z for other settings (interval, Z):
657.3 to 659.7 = 18.5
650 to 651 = 18.6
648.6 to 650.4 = 18.6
